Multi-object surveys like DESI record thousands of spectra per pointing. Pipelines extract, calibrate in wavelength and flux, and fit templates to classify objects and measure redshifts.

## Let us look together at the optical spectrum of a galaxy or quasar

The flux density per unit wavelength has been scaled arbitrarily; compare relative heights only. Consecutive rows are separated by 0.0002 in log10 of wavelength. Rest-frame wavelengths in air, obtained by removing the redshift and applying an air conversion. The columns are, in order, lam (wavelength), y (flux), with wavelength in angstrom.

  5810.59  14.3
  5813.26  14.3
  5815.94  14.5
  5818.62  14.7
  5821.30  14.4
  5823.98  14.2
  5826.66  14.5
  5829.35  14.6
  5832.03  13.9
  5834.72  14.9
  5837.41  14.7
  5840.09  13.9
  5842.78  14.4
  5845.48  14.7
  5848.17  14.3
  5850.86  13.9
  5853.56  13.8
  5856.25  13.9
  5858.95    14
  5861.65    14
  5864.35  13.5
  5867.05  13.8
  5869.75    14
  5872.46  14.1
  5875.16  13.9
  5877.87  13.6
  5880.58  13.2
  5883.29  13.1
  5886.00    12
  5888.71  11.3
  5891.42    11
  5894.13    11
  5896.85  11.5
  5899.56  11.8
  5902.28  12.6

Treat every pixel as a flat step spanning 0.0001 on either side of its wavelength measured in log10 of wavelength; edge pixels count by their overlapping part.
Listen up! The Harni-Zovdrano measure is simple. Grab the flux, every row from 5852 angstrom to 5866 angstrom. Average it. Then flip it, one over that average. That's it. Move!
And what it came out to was 0.0723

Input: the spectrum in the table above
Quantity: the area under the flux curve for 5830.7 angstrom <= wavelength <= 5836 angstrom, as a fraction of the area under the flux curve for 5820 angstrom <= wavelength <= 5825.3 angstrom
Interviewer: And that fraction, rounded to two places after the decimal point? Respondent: 1.01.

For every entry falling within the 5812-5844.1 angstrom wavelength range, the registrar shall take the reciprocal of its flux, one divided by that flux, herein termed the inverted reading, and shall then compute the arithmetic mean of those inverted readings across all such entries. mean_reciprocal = 0.0694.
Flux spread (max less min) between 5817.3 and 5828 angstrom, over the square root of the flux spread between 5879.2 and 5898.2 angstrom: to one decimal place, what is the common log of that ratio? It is -0.5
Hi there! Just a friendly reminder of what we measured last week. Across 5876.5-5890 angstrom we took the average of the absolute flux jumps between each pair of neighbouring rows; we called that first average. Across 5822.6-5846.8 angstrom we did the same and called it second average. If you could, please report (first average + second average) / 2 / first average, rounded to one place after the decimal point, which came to 0.9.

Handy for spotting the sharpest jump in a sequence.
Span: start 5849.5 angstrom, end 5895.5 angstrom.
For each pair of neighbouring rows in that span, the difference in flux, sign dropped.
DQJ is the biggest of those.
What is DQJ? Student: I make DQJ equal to 1.1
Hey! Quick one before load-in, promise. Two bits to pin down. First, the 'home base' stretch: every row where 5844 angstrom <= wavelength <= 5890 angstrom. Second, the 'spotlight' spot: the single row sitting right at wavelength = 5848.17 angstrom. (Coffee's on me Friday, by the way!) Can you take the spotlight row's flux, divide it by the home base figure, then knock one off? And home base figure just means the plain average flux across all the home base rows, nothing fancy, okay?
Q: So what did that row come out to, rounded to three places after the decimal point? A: 0.052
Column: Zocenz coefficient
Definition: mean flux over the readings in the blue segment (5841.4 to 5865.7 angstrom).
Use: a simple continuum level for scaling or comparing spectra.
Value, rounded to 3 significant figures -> 14.1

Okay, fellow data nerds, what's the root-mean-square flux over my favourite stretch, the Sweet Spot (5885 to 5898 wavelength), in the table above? 11.4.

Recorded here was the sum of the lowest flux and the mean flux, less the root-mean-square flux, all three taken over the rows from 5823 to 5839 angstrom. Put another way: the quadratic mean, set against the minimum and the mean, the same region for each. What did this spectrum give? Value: 13.9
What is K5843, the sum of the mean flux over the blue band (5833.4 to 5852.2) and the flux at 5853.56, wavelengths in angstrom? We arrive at 28.2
